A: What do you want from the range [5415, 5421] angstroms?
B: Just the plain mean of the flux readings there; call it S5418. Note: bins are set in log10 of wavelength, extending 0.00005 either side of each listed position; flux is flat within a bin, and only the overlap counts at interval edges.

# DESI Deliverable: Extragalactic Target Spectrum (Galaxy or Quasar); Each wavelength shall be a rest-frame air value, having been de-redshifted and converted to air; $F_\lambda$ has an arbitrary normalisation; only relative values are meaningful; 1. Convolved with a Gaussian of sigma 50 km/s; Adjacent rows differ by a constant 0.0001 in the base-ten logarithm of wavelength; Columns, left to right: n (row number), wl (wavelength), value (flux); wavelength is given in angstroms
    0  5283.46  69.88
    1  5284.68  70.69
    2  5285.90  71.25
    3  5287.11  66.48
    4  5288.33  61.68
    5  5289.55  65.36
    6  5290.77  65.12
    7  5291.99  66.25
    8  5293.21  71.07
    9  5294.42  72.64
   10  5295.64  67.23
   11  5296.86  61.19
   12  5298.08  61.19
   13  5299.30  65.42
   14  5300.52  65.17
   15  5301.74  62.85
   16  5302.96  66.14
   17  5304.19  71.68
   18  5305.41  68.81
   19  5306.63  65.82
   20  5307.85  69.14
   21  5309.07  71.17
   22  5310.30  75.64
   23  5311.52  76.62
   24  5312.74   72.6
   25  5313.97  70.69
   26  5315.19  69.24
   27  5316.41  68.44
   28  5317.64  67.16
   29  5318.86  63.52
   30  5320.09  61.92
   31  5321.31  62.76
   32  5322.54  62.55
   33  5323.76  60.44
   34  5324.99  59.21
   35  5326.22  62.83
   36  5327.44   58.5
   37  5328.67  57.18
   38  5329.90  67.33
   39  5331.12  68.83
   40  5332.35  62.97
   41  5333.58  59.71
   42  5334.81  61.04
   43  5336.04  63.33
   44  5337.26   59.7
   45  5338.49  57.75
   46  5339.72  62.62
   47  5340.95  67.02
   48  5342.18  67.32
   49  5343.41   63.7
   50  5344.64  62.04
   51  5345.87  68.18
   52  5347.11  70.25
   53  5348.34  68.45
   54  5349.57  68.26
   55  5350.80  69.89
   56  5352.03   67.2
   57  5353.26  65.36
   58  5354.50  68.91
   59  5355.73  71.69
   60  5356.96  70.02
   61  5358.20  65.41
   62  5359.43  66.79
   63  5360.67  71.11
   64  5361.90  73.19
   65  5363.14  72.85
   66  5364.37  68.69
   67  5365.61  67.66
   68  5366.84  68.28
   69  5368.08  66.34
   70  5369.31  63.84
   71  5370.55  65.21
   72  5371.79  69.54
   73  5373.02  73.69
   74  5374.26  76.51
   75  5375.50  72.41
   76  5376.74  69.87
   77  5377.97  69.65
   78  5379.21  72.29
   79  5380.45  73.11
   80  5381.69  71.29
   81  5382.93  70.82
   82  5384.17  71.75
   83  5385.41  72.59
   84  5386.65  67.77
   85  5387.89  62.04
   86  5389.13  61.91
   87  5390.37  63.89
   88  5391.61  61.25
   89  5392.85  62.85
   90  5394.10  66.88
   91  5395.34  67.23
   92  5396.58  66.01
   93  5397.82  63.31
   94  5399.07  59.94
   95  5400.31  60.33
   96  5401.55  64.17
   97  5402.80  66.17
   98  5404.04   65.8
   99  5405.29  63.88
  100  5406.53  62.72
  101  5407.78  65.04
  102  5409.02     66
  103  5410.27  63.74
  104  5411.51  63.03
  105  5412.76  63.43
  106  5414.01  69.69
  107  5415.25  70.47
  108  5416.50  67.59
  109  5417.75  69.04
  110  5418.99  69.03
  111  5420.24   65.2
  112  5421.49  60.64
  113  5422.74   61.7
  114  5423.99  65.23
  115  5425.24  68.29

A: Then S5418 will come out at 68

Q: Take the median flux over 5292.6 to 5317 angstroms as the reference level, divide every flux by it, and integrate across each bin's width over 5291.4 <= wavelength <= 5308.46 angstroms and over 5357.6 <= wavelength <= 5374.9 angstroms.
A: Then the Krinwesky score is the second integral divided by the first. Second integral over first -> 1.05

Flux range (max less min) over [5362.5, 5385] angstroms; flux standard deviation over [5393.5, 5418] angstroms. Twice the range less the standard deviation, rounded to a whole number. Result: 23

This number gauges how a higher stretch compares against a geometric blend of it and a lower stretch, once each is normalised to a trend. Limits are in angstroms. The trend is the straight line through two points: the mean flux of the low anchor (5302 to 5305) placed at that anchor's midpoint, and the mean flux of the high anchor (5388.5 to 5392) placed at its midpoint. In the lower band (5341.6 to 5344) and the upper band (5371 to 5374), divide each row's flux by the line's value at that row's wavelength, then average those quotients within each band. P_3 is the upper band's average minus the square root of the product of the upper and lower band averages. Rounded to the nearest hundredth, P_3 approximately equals 0.07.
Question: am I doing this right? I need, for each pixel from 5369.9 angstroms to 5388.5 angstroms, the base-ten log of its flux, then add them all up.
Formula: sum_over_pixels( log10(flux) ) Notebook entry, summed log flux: 27.7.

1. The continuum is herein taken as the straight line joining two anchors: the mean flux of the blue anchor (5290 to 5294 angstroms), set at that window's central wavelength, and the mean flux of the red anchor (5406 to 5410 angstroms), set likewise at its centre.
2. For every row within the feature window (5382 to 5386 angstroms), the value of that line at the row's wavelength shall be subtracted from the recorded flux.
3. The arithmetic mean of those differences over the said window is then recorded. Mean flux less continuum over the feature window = 6.5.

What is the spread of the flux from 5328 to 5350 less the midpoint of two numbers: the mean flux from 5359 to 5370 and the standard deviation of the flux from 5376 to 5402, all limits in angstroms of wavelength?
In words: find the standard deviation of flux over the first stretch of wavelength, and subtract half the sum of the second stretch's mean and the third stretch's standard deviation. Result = -32.5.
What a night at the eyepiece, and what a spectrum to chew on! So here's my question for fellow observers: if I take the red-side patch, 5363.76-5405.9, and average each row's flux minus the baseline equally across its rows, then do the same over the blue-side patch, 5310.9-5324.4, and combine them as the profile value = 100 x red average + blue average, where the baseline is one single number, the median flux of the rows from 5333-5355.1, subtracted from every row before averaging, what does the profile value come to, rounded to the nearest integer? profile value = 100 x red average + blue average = 108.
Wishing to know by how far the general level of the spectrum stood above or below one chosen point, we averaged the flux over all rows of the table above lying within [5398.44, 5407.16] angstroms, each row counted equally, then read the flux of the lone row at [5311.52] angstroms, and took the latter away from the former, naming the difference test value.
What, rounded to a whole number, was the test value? -13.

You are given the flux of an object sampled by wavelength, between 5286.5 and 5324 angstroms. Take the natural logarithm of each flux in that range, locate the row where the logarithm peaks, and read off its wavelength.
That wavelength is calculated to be 5311.52 angstroms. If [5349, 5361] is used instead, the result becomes 5355.73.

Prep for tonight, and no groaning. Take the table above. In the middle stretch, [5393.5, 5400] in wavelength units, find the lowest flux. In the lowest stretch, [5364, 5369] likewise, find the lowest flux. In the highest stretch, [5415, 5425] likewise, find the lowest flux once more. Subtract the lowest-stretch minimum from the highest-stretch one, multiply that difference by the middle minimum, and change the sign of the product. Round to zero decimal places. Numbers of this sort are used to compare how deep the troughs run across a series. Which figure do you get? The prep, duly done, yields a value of 342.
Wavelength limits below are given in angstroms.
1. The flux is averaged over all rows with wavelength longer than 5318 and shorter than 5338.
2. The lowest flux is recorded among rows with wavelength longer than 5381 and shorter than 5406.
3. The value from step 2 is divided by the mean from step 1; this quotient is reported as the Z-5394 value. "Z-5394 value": 0.97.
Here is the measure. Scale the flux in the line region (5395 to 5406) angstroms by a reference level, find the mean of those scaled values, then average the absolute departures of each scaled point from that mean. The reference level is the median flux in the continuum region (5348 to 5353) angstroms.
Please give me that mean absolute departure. 0.029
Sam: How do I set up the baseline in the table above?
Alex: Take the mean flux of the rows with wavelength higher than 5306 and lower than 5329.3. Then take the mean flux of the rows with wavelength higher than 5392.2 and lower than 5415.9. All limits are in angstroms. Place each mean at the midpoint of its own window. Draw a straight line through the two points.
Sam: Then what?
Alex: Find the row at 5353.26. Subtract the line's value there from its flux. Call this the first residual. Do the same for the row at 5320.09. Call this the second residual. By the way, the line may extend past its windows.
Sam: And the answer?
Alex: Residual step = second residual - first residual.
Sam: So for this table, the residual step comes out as -4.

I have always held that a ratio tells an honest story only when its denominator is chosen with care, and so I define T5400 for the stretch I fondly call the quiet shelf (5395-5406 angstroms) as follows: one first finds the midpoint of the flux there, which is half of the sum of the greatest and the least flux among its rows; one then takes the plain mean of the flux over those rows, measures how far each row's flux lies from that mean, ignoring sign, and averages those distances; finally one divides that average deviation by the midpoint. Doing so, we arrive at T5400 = 0.031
